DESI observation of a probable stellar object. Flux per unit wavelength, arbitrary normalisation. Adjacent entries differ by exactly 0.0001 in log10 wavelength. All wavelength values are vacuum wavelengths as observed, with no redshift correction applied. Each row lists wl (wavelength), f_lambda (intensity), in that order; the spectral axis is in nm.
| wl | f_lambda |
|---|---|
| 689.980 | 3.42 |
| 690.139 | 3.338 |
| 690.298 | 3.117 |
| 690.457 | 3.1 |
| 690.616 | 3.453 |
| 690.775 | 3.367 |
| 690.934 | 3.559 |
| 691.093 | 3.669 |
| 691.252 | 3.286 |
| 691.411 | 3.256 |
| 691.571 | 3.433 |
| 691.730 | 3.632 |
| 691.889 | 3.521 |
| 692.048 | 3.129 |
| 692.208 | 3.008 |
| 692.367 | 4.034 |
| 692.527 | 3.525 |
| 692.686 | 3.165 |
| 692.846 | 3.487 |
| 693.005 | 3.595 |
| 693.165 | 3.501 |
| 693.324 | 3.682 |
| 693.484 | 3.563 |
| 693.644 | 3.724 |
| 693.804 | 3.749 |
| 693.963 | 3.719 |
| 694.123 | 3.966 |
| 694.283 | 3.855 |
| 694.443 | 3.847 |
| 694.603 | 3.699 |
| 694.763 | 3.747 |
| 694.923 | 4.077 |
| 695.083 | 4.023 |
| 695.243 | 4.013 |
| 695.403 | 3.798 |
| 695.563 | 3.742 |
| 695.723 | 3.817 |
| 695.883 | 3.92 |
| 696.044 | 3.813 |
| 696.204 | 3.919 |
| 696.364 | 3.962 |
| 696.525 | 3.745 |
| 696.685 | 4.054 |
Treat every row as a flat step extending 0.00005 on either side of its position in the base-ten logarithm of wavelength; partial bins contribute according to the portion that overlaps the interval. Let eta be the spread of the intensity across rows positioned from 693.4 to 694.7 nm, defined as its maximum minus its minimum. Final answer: 0.40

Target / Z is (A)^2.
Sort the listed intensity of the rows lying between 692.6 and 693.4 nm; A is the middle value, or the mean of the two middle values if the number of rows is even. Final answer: 12.3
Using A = 3.5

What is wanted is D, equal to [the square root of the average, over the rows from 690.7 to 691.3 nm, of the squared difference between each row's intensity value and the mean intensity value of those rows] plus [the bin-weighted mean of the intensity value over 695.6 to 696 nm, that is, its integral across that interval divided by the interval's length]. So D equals 4.00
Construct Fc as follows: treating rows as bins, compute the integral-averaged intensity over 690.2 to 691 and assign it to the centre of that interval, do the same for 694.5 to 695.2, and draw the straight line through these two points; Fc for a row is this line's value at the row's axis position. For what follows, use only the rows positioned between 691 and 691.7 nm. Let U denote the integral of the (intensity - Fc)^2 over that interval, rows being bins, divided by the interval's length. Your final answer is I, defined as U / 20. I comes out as 0.0016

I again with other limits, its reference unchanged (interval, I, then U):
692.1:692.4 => 0.0123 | 0.246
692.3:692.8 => 0.0065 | 0.129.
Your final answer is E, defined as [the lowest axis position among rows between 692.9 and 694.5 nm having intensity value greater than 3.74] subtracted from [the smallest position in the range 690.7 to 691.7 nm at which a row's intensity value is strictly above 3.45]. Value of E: -2.87 nm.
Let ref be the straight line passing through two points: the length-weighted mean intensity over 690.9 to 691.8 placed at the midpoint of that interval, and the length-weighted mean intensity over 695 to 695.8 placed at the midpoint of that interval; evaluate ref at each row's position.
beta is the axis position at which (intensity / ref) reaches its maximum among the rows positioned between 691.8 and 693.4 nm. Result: 692.367 nm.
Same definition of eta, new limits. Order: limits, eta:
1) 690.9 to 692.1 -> 0.54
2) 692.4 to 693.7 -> 0.56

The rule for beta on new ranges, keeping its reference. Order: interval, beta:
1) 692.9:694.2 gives 694.123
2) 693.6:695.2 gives 694.923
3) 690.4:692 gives 691.093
